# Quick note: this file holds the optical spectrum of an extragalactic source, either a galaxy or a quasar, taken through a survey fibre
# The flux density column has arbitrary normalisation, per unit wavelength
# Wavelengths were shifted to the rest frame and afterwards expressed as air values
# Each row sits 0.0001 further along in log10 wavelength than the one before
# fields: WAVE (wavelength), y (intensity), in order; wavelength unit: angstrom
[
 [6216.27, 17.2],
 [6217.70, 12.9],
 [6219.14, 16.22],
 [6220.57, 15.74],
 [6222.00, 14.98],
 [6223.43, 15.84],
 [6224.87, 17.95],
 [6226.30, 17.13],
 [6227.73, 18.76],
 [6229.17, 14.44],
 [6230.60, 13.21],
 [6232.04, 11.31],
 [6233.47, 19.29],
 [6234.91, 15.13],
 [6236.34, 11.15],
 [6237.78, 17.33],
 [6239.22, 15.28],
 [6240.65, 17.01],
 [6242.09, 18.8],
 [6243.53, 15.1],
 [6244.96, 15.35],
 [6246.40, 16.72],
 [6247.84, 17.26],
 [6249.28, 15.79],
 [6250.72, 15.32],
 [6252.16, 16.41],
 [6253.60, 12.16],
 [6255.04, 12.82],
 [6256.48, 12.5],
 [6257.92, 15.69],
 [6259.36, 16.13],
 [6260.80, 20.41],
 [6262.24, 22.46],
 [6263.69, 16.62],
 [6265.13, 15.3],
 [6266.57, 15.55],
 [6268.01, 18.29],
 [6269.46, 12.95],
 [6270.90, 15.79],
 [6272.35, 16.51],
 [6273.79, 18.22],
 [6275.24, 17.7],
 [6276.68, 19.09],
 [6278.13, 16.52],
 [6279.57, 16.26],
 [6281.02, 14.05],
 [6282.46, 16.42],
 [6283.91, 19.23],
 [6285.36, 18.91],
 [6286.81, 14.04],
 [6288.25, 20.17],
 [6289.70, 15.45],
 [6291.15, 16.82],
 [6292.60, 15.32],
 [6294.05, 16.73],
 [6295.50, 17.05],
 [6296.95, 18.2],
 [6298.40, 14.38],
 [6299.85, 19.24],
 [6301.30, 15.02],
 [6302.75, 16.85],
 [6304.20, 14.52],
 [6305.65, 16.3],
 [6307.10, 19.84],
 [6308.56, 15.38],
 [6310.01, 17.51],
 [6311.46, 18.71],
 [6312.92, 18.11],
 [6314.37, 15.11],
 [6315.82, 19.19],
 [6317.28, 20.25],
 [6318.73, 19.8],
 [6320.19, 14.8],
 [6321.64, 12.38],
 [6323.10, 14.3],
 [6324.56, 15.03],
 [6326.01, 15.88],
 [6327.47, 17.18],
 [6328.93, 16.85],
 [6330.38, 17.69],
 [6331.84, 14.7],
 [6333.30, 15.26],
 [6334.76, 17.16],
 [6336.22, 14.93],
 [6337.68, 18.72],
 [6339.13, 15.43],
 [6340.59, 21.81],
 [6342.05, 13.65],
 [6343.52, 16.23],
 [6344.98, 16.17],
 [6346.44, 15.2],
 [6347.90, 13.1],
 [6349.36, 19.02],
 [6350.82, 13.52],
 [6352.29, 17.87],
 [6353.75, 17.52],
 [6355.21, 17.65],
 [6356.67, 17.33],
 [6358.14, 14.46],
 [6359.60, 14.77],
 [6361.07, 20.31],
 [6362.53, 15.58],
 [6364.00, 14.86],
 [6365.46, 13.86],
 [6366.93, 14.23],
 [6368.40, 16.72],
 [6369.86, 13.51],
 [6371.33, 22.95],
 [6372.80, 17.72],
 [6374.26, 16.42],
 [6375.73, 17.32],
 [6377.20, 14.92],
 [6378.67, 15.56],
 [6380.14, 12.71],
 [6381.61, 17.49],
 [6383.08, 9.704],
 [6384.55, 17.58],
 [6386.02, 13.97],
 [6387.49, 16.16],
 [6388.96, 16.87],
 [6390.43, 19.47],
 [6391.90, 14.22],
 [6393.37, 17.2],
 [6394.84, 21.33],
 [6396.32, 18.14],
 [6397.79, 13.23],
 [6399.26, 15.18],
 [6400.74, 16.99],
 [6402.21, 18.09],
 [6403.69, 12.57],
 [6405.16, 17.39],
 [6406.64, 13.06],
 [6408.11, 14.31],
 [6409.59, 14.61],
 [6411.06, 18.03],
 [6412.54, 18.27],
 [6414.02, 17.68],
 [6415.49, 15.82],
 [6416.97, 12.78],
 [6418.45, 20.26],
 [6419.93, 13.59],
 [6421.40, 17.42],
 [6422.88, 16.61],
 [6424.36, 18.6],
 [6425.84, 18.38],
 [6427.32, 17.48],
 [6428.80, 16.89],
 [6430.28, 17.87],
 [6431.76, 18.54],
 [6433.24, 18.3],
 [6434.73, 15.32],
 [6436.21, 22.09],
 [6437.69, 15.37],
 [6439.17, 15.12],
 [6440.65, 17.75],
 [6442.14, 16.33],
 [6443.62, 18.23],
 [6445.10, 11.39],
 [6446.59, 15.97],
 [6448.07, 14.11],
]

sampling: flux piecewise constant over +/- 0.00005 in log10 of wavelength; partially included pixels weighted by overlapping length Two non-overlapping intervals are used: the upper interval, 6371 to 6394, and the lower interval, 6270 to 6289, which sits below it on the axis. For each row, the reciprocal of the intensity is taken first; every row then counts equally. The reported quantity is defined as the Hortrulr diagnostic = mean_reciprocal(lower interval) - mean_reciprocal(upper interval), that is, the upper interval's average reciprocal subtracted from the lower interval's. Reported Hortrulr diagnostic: -0.005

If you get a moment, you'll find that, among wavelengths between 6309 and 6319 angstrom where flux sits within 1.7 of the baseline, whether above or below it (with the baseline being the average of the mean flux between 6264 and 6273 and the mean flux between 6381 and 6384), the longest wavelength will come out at 6314.37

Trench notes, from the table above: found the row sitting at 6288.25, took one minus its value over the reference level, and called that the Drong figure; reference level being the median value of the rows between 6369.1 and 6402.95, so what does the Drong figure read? -0.2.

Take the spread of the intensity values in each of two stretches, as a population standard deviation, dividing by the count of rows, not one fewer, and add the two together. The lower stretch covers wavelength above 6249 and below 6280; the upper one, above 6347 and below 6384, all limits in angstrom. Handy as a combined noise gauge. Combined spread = 5.12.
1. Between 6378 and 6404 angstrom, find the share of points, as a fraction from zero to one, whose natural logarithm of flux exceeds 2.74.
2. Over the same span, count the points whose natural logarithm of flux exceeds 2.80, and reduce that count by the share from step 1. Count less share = 8.4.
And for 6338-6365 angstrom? 6.4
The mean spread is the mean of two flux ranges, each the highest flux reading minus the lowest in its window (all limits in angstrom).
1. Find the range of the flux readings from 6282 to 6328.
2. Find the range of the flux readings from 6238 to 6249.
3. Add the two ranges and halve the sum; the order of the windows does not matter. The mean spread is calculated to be 5.8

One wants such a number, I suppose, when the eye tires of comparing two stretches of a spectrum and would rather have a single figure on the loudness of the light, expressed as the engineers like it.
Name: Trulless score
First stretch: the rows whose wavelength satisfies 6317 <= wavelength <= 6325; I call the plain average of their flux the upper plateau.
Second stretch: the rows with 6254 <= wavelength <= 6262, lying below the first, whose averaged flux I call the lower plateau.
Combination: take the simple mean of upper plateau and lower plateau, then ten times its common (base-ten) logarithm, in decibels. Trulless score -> 12.0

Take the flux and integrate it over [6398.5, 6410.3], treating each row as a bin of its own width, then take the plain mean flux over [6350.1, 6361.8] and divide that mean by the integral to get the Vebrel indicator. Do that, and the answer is 0.0926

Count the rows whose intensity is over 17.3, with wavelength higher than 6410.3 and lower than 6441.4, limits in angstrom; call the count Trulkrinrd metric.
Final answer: 13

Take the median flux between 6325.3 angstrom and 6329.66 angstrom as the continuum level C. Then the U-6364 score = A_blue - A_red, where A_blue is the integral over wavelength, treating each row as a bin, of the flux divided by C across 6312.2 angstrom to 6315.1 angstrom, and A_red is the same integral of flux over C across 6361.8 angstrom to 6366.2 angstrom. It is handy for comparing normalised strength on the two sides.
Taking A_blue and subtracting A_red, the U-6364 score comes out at -1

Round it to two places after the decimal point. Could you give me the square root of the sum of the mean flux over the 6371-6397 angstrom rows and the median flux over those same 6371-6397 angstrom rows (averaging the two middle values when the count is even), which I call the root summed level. 5.80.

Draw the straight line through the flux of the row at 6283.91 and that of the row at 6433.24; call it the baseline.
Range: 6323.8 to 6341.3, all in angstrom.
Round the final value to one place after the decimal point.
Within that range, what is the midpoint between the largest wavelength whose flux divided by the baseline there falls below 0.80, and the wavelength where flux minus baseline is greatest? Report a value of 6338.4 angstrom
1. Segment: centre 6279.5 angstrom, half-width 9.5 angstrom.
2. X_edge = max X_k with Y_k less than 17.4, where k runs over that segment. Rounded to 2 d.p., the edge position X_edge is 6286.81 angstrom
